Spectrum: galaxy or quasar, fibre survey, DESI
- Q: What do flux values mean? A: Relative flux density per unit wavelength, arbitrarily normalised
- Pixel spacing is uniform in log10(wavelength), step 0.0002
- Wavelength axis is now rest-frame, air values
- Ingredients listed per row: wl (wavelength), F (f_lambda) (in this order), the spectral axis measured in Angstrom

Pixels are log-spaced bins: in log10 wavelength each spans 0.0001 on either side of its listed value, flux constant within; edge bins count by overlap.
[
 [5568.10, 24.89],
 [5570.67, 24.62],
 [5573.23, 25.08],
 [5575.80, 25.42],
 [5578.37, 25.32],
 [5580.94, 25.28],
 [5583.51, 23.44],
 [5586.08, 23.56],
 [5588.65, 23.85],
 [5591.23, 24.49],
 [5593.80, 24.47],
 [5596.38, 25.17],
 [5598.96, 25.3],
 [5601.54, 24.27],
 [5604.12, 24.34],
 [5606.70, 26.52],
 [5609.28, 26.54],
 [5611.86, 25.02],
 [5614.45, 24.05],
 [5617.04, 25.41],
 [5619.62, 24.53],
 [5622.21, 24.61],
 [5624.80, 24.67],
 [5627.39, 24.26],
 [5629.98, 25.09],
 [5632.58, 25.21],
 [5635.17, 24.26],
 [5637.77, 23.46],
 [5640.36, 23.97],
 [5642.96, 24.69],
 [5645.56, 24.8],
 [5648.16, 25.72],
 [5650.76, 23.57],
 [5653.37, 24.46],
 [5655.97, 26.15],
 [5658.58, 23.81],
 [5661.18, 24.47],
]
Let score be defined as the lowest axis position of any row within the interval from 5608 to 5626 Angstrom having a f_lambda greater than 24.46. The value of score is 5609.28 Angstrom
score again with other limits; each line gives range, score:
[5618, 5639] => 5619.62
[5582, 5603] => 5591.23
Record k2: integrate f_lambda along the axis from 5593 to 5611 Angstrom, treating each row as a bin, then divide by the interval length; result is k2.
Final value 25.2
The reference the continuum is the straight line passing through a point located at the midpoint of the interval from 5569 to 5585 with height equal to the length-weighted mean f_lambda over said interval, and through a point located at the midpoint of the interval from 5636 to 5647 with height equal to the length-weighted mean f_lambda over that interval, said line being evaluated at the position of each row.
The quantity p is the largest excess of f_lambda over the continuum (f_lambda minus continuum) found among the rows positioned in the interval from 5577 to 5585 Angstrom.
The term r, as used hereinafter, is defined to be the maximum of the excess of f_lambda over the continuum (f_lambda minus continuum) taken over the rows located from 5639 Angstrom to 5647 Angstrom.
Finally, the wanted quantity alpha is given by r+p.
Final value 1.08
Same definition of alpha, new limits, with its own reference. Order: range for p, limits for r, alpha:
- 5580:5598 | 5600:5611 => 2.50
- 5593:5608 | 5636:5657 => 3.98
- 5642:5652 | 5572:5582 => 2.10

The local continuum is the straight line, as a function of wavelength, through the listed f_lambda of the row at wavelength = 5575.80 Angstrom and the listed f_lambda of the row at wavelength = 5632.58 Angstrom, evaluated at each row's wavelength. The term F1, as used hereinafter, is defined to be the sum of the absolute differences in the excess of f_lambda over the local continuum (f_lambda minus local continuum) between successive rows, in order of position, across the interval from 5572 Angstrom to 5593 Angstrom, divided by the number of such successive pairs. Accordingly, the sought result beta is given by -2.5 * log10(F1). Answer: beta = 0.8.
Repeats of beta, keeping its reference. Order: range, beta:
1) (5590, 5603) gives 0.8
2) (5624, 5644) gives 0.5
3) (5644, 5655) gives -0.3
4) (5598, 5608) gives -0.1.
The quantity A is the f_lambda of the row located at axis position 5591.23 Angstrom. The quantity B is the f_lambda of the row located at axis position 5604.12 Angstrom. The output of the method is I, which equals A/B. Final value 1.01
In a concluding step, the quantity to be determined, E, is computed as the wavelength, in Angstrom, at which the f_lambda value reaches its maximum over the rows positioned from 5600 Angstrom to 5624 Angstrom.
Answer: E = 5609.28 Angstrom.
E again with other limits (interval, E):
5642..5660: 5655.97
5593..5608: 5606.70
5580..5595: 5580.94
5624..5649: 5648.16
